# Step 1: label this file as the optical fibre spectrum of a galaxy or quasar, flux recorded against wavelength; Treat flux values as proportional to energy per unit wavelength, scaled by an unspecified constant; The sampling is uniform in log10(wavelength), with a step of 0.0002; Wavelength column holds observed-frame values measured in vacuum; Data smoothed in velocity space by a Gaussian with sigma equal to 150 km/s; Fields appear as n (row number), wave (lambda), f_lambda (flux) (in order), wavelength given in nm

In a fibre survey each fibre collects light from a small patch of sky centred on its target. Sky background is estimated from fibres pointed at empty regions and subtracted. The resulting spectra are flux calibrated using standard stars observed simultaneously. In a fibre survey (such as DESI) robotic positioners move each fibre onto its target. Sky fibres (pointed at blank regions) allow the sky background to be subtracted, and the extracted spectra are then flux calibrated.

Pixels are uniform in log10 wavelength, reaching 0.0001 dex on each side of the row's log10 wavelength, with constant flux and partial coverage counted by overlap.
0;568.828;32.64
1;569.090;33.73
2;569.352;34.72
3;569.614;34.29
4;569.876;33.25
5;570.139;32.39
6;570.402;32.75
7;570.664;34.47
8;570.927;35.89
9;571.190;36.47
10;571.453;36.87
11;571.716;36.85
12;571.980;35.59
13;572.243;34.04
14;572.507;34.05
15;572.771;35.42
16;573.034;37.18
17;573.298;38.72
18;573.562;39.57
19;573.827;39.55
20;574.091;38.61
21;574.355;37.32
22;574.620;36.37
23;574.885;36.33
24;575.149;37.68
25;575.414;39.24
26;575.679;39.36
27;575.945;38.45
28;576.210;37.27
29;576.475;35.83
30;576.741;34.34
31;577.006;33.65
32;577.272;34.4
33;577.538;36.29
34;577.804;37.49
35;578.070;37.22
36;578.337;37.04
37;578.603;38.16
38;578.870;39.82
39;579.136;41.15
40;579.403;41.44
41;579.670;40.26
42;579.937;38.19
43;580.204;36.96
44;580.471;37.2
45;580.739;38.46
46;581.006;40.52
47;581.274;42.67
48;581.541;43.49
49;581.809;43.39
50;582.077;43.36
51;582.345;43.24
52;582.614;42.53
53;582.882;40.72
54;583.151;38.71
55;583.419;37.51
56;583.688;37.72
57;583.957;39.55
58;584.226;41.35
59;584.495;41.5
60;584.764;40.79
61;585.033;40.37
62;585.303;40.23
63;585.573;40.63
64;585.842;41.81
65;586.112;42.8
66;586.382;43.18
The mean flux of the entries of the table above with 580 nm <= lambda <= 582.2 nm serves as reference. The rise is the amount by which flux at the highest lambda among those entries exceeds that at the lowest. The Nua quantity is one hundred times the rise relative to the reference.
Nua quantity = 16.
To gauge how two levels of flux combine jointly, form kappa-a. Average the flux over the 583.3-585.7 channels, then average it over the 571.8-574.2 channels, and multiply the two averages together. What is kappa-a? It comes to 1477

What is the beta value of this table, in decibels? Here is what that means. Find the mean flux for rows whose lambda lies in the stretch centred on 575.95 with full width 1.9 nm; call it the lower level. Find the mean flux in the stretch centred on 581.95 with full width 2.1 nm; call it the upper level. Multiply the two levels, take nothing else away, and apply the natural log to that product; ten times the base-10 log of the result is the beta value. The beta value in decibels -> 8.68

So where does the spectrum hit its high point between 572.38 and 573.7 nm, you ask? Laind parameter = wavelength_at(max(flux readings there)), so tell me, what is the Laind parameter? 573.562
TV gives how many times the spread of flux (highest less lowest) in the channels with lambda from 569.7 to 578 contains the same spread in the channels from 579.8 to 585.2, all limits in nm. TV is 1.1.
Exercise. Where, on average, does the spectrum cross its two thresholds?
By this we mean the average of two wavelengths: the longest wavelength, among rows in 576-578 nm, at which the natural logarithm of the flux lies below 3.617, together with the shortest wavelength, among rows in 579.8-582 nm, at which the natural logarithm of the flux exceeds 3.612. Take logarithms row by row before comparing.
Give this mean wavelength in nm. 578.74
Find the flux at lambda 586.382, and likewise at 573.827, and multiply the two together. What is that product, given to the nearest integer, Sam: 1708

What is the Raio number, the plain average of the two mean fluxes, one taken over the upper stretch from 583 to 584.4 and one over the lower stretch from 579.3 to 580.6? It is 38.9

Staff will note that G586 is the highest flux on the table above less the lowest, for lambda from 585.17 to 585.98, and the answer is 1.6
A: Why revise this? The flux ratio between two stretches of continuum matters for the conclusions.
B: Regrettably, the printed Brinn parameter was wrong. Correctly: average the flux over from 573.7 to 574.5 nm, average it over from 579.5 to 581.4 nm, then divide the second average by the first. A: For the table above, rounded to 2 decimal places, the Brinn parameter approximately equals 1.02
